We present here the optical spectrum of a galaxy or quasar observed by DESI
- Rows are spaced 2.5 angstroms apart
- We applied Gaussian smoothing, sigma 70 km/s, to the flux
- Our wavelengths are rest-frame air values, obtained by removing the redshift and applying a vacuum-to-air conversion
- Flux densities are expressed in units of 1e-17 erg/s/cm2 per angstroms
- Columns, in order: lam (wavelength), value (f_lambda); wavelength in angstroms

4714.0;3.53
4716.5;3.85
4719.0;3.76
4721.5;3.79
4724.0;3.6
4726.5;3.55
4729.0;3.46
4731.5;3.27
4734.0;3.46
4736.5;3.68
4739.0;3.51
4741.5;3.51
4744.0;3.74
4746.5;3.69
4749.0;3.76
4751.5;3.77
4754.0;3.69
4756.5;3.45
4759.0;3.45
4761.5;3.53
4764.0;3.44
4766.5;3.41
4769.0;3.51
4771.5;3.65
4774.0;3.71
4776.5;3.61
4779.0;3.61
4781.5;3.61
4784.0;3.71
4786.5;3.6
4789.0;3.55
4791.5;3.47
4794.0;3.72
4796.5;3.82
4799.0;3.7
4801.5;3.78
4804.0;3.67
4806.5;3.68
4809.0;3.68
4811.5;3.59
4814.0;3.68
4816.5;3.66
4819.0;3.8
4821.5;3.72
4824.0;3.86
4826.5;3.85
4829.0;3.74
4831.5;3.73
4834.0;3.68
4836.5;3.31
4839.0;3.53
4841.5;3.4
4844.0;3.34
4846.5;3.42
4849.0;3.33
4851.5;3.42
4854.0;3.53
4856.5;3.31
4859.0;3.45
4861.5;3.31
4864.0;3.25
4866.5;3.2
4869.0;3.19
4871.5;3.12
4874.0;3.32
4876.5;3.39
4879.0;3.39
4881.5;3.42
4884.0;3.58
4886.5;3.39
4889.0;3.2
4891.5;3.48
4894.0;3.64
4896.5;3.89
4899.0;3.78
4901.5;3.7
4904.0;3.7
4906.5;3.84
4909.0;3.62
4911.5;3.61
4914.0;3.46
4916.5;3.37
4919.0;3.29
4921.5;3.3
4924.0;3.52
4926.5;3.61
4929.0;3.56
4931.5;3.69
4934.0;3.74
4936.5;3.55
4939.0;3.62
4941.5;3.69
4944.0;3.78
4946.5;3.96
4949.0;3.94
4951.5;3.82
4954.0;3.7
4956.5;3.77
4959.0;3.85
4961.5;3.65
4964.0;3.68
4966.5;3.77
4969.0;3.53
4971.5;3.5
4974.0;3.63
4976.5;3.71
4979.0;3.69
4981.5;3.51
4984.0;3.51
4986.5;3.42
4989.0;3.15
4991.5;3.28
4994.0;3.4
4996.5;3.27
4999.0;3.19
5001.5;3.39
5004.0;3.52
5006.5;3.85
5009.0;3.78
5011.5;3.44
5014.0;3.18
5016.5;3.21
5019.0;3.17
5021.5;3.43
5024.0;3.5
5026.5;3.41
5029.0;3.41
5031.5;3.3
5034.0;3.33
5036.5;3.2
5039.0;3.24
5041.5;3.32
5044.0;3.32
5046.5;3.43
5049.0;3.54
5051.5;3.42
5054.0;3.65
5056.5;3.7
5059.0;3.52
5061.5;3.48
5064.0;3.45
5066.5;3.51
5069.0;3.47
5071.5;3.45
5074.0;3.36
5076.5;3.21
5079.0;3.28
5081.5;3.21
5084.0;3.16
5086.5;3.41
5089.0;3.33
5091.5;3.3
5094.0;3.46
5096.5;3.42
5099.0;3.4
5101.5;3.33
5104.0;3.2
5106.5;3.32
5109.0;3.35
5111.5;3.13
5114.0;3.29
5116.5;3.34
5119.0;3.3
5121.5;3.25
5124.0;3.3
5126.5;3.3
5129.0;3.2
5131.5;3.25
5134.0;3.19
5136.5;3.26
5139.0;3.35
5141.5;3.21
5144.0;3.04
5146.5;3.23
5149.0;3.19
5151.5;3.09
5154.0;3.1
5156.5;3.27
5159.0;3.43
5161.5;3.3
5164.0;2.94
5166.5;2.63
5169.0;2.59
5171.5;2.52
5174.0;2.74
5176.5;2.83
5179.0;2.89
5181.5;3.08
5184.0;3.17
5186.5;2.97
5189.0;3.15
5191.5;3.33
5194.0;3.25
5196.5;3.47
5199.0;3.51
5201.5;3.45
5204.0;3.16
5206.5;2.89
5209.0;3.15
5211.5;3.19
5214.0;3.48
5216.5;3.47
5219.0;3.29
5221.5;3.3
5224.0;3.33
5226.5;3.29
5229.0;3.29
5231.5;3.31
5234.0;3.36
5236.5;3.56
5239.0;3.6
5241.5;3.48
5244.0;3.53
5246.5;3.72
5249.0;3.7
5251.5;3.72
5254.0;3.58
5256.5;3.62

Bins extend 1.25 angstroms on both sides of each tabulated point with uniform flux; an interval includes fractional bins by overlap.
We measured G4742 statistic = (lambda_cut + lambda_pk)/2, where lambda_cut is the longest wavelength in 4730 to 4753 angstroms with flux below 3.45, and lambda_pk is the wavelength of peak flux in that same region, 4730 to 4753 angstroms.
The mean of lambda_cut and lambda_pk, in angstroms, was 4741.5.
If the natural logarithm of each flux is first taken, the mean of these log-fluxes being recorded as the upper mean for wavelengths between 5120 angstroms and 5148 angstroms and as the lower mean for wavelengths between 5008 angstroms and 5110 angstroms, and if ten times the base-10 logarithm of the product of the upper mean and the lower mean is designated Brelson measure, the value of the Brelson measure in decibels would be 1.55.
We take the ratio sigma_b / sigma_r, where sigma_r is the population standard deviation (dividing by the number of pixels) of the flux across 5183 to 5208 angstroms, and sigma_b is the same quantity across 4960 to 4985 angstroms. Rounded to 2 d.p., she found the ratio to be 0.47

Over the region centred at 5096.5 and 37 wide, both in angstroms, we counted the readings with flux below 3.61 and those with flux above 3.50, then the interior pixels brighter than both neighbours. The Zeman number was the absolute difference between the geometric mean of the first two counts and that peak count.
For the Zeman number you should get 3.0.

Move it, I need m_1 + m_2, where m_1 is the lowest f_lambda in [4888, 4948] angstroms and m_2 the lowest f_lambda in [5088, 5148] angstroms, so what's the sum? 6.2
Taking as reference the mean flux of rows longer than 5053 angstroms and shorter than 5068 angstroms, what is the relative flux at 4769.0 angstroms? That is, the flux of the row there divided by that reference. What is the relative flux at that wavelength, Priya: 0.99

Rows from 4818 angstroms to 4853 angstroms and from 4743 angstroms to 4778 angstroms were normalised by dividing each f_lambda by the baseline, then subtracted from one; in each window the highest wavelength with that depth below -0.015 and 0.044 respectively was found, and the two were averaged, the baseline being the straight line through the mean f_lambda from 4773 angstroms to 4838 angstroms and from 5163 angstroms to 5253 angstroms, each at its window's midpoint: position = 4804.0 angstroms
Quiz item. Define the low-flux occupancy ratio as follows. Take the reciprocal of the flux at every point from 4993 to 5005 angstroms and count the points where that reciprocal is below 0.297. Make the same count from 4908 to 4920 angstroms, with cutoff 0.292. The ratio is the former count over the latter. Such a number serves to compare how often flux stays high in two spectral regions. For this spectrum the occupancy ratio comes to 1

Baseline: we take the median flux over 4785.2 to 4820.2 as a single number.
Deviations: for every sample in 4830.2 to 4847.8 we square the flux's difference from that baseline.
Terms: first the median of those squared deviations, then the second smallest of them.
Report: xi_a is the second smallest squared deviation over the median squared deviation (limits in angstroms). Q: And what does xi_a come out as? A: 0.04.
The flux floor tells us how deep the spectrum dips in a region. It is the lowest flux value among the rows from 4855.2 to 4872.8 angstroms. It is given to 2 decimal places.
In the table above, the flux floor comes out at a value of 3.12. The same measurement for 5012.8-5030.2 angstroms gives 3.17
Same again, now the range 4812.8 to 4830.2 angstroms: 3.66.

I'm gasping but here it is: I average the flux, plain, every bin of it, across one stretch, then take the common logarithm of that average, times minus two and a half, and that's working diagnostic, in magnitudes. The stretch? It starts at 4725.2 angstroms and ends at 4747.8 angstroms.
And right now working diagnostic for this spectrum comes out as -1.37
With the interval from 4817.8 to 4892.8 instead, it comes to -1.35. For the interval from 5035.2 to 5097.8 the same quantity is -1.33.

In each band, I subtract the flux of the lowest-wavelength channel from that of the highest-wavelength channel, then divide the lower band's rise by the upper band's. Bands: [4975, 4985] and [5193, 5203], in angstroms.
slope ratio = -1.0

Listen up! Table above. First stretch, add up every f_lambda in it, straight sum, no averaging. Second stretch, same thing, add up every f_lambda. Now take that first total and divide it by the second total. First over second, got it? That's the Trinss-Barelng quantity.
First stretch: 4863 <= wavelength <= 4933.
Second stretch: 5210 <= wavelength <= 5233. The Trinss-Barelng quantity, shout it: 3.3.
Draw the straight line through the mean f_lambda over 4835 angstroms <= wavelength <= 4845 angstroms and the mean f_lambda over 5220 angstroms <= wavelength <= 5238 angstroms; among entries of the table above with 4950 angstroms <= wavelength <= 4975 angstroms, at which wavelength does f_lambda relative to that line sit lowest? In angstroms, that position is 4971.5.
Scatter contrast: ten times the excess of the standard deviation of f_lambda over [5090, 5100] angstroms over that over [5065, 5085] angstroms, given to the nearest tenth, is -0.7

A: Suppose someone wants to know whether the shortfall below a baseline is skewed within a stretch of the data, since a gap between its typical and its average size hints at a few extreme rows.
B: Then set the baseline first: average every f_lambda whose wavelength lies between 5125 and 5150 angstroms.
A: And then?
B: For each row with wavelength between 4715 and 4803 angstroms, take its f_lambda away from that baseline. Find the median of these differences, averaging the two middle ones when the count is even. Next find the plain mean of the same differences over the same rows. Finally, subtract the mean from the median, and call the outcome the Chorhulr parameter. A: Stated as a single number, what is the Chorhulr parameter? 0.00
